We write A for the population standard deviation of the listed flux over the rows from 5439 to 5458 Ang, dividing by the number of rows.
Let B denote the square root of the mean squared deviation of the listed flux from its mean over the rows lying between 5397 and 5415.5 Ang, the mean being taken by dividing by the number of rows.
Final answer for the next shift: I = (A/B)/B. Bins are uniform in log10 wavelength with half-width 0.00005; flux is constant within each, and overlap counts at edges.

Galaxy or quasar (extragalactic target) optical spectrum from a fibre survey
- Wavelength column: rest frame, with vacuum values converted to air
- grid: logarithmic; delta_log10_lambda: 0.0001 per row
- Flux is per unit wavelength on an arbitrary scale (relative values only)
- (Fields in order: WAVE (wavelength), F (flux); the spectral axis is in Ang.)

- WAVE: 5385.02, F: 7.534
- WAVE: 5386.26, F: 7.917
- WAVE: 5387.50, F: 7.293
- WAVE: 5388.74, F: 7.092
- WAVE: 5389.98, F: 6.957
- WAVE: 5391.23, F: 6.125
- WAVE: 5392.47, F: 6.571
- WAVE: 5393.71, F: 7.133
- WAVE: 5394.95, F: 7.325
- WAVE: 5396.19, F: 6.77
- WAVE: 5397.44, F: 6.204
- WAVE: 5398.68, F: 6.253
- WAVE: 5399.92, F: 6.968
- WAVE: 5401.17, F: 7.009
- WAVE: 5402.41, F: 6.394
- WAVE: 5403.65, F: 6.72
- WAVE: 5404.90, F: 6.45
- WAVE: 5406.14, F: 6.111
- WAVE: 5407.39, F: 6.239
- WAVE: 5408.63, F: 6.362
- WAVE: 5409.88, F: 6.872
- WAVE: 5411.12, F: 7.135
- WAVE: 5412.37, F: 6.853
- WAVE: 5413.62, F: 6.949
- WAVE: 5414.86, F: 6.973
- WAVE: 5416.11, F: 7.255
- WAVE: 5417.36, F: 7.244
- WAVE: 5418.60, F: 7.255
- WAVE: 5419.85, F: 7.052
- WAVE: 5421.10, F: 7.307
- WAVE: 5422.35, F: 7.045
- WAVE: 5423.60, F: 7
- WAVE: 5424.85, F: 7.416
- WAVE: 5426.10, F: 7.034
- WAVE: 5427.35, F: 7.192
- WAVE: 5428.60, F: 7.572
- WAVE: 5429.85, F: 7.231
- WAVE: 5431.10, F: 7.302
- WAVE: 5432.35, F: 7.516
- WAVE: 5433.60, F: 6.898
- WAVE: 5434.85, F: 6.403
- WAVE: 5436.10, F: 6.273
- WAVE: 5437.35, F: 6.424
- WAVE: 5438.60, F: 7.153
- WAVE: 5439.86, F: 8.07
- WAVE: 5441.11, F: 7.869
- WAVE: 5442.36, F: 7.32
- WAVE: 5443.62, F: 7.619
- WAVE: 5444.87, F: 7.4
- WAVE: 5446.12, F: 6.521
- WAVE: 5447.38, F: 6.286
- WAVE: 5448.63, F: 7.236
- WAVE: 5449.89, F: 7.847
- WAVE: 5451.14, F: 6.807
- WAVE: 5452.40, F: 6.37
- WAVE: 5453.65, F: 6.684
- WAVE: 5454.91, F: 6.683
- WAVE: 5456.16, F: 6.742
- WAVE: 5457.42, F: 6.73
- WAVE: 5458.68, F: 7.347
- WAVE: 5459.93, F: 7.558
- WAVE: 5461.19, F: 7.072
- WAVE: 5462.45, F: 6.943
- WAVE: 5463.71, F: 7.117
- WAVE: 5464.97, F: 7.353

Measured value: 4.8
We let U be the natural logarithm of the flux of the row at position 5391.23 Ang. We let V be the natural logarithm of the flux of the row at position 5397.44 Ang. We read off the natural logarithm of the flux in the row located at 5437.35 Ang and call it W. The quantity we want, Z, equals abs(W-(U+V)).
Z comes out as 1.78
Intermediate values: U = 1.81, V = 1.83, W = 1.86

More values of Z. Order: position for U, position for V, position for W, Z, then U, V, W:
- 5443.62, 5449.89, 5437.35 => 2.23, 2.03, 2.06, 1.86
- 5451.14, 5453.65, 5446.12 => 1.94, 1.92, 1.90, 1.88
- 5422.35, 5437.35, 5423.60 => 1.87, 1.95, 1.86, 1.95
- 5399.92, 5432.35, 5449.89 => 1.90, 1.94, 2.02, 2.06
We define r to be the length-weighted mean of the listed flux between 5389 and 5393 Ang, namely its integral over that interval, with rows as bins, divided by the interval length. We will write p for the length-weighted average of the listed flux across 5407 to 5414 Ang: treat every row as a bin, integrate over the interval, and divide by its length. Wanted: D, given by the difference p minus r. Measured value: 0.2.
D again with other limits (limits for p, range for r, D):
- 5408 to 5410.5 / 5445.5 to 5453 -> -0.2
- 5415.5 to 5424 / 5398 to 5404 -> 0.5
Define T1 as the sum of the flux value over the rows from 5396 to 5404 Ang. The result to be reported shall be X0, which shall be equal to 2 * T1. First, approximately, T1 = 46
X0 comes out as 93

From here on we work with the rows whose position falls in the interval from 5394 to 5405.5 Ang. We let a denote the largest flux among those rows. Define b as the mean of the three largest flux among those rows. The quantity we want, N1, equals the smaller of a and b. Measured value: 7.10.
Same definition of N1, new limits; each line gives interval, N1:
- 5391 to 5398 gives 7.08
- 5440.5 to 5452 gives 7.78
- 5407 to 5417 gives 7.12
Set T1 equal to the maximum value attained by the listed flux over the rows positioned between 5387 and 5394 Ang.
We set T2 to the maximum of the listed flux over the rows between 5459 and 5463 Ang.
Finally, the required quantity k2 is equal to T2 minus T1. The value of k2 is 0.3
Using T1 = 7.293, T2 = 7.558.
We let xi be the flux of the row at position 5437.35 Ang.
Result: 6.424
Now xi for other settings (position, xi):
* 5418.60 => 7.255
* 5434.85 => 6.403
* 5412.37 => 6.853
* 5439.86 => 8.07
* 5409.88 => 6.872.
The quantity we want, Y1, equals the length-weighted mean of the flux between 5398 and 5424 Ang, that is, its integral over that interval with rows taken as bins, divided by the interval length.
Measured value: 6.8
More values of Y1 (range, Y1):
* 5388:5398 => 6.8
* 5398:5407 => 6.5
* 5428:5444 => 7.2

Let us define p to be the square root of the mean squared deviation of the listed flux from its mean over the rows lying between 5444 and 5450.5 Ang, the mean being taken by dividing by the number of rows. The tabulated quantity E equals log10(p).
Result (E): -0.24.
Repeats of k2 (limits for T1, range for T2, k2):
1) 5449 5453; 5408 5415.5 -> -0.7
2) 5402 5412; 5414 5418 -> 0.1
